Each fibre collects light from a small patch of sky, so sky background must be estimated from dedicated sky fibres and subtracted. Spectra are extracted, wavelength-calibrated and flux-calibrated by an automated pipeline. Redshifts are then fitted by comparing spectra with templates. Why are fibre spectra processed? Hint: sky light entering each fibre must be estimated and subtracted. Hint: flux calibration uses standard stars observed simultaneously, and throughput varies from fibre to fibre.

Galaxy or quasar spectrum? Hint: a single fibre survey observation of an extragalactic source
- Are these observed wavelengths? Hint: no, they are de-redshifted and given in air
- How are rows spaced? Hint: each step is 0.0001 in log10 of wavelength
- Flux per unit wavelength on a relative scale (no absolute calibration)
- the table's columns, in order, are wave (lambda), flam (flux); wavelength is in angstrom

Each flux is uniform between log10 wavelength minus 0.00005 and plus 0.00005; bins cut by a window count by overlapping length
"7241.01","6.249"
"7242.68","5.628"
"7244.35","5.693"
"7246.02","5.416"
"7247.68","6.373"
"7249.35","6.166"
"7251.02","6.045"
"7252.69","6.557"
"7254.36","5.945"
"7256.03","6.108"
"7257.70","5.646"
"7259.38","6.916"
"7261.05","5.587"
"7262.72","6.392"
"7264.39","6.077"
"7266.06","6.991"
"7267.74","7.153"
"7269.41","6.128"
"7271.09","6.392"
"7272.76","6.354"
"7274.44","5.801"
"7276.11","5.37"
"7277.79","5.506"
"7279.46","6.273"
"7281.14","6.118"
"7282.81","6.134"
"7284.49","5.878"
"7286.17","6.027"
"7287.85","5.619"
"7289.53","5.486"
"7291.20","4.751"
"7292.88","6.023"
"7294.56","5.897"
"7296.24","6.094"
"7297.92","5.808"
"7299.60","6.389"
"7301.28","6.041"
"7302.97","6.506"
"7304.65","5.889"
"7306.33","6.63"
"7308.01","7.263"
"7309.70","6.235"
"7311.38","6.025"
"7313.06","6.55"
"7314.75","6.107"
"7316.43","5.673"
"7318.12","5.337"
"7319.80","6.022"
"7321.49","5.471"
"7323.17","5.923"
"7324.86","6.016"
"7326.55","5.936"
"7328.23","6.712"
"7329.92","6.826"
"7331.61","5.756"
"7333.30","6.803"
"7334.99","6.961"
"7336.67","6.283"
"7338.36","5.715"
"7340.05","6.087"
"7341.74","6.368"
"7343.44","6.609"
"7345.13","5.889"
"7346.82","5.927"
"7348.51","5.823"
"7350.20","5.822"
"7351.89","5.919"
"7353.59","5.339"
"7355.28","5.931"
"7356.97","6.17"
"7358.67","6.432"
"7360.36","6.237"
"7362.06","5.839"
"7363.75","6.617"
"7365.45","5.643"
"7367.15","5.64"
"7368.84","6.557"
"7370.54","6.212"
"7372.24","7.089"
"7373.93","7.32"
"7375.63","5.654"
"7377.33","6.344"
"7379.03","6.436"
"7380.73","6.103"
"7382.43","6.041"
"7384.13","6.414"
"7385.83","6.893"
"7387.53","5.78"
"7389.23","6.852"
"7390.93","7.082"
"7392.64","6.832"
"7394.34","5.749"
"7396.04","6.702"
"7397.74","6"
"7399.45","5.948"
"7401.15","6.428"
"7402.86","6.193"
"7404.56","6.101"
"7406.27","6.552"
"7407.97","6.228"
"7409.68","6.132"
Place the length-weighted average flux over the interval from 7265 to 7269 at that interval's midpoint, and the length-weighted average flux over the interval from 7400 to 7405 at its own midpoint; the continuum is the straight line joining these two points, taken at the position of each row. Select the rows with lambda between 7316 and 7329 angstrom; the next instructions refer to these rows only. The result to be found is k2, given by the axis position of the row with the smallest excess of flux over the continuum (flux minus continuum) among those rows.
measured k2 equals 7318.12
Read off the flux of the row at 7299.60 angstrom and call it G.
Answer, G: 6.389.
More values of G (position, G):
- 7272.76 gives 6.354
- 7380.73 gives 6.103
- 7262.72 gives 6.392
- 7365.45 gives 5.643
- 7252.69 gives 6.557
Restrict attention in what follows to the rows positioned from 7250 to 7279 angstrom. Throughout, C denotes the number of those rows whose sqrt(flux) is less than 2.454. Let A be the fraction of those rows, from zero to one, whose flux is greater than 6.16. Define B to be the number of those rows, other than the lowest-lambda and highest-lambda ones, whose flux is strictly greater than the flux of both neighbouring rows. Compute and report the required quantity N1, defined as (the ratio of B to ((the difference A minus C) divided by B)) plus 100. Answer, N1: 94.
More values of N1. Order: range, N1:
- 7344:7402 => 93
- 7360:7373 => 98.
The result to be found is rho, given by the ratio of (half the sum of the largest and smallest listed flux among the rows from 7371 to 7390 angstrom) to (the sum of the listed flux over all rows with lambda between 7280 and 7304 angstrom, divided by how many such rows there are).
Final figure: 1.10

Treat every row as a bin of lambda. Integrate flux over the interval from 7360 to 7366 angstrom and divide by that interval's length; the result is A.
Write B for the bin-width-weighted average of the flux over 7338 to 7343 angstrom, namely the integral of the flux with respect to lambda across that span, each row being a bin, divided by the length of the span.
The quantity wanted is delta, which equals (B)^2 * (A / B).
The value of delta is 37.3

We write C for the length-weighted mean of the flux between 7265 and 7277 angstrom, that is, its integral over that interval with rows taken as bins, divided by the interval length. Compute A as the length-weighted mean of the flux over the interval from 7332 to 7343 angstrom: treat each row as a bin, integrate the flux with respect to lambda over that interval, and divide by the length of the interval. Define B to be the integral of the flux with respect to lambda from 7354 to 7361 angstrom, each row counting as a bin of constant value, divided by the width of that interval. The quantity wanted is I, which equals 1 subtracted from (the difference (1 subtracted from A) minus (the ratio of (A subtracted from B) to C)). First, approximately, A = 6.4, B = 6.14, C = 6.30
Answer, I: 4.38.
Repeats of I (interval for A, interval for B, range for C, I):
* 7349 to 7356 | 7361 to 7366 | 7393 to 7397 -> 3.71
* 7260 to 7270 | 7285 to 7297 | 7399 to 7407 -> 4.52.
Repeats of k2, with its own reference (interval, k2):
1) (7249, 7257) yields 7254.36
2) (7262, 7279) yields 7276.11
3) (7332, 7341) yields 7338.36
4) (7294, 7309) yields 7297.92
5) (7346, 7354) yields 7353.59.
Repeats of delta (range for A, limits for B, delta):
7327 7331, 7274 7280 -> 37.9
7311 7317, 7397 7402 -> 37.5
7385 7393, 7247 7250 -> 41.8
